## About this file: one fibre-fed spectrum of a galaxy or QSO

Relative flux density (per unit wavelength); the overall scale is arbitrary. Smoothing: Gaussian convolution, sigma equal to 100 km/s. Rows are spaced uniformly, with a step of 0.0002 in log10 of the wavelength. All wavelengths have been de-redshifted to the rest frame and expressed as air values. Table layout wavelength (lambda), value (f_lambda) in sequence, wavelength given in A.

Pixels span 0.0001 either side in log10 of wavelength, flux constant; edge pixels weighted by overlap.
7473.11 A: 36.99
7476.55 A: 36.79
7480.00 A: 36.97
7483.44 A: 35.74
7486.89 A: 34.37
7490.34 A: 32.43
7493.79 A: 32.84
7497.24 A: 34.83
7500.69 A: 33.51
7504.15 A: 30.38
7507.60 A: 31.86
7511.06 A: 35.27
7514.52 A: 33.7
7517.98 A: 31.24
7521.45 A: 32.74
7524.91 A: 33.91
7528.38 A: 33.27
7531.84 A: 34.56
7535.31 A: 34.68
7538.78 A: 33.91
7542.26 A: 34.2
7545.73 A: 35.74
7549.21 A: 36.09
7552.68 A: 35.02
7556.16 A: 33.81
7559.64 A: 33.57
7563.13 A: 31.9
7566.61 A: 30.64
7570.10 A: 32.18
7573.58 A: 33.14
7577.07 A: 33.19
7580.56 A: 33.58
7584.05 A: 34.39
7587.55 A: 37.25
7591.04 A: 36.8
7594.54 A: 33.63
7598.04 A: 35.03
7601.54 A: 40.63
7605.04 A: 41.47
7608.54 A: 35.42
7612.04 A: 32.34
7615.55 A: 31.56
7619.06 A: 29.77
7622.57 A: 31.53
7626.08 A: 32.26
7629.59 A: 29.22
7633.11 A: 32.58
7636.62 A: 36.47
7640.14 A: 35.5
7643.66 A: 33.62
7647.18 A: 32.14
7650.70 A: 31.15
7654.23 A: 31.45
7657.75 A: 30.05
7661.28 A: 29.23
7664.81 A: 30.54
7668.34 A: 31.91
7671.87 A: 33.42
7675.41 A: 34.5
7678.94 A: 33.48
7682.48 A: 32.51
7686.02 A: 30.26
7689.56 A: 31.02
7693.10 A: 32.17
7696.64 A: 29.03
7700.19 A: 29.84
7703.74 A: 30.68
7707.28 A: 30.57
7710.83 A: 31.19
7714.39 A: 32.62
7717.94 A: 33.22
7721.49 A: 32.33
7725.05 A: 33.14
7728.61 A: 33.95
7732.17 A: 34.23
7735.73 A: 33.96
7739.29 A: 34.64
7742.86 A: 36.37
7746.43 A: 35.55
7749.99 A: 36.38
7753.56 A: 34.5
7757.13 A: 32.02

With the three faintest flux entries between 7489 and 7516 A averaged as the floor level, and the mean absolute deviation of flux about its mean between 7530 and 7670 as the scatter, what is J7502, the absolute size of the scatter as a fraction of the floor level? 0.065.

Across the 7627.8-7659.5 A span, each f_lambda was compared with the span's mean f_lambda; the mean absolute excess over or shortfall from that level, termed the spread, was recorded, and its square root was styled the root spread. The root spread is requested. 1.36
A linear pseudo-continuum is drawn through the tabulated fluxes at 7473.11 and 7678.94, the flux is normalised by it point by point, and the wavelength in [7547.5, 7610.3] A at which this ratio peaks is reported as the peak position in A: 7605.04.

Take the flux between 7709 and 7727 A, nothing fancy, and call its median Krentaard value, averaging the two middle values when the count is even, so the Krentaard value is 32.6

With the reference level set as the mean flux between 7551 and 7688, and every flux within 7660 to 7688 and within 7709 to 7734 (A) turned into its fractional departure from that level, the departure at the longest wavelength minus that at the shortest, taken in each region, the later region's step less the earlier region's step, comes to 0.06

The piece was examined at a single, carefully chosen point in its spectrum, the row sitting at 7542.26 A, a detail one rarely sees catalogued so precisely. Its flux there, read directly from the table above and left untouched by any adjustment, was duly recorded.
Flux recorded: 34.2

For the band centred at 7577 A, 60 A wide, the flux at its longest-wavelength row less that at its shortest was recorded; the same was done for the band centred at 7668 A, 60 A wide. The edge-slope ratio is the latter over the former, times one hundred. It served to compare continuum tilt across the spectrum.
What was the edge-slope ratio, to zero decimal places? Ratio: -120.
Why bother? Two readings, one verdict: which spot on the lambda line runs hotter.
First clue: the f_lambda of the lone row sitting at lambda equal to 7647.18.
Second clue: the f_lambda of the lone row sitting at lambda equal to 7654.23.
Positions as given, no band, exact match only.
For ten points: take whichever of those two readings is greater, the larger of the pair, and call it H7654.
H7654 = 32.1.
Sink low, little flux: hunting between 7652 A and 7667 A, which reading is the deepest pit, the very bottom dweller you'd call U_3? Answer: 29.23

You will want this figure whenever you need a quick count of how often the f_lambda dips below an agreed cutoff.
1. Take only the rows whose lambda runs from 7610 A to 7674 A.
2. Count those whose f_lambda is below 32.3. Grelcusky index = 12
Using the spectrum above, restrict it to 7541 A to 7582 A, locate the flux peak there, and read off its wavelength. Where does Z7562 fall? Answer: 7549.21 A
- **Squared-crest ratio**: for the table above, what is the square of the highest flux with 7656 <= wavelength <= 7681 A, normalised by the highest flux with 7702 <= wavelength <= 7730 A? 35.1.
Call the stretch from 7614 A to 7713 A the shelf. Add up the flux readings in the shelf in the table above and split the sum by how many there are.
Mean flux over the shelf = 31.7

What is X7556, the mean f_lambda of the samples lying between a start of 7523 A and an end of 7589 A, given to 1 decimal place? 33.9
